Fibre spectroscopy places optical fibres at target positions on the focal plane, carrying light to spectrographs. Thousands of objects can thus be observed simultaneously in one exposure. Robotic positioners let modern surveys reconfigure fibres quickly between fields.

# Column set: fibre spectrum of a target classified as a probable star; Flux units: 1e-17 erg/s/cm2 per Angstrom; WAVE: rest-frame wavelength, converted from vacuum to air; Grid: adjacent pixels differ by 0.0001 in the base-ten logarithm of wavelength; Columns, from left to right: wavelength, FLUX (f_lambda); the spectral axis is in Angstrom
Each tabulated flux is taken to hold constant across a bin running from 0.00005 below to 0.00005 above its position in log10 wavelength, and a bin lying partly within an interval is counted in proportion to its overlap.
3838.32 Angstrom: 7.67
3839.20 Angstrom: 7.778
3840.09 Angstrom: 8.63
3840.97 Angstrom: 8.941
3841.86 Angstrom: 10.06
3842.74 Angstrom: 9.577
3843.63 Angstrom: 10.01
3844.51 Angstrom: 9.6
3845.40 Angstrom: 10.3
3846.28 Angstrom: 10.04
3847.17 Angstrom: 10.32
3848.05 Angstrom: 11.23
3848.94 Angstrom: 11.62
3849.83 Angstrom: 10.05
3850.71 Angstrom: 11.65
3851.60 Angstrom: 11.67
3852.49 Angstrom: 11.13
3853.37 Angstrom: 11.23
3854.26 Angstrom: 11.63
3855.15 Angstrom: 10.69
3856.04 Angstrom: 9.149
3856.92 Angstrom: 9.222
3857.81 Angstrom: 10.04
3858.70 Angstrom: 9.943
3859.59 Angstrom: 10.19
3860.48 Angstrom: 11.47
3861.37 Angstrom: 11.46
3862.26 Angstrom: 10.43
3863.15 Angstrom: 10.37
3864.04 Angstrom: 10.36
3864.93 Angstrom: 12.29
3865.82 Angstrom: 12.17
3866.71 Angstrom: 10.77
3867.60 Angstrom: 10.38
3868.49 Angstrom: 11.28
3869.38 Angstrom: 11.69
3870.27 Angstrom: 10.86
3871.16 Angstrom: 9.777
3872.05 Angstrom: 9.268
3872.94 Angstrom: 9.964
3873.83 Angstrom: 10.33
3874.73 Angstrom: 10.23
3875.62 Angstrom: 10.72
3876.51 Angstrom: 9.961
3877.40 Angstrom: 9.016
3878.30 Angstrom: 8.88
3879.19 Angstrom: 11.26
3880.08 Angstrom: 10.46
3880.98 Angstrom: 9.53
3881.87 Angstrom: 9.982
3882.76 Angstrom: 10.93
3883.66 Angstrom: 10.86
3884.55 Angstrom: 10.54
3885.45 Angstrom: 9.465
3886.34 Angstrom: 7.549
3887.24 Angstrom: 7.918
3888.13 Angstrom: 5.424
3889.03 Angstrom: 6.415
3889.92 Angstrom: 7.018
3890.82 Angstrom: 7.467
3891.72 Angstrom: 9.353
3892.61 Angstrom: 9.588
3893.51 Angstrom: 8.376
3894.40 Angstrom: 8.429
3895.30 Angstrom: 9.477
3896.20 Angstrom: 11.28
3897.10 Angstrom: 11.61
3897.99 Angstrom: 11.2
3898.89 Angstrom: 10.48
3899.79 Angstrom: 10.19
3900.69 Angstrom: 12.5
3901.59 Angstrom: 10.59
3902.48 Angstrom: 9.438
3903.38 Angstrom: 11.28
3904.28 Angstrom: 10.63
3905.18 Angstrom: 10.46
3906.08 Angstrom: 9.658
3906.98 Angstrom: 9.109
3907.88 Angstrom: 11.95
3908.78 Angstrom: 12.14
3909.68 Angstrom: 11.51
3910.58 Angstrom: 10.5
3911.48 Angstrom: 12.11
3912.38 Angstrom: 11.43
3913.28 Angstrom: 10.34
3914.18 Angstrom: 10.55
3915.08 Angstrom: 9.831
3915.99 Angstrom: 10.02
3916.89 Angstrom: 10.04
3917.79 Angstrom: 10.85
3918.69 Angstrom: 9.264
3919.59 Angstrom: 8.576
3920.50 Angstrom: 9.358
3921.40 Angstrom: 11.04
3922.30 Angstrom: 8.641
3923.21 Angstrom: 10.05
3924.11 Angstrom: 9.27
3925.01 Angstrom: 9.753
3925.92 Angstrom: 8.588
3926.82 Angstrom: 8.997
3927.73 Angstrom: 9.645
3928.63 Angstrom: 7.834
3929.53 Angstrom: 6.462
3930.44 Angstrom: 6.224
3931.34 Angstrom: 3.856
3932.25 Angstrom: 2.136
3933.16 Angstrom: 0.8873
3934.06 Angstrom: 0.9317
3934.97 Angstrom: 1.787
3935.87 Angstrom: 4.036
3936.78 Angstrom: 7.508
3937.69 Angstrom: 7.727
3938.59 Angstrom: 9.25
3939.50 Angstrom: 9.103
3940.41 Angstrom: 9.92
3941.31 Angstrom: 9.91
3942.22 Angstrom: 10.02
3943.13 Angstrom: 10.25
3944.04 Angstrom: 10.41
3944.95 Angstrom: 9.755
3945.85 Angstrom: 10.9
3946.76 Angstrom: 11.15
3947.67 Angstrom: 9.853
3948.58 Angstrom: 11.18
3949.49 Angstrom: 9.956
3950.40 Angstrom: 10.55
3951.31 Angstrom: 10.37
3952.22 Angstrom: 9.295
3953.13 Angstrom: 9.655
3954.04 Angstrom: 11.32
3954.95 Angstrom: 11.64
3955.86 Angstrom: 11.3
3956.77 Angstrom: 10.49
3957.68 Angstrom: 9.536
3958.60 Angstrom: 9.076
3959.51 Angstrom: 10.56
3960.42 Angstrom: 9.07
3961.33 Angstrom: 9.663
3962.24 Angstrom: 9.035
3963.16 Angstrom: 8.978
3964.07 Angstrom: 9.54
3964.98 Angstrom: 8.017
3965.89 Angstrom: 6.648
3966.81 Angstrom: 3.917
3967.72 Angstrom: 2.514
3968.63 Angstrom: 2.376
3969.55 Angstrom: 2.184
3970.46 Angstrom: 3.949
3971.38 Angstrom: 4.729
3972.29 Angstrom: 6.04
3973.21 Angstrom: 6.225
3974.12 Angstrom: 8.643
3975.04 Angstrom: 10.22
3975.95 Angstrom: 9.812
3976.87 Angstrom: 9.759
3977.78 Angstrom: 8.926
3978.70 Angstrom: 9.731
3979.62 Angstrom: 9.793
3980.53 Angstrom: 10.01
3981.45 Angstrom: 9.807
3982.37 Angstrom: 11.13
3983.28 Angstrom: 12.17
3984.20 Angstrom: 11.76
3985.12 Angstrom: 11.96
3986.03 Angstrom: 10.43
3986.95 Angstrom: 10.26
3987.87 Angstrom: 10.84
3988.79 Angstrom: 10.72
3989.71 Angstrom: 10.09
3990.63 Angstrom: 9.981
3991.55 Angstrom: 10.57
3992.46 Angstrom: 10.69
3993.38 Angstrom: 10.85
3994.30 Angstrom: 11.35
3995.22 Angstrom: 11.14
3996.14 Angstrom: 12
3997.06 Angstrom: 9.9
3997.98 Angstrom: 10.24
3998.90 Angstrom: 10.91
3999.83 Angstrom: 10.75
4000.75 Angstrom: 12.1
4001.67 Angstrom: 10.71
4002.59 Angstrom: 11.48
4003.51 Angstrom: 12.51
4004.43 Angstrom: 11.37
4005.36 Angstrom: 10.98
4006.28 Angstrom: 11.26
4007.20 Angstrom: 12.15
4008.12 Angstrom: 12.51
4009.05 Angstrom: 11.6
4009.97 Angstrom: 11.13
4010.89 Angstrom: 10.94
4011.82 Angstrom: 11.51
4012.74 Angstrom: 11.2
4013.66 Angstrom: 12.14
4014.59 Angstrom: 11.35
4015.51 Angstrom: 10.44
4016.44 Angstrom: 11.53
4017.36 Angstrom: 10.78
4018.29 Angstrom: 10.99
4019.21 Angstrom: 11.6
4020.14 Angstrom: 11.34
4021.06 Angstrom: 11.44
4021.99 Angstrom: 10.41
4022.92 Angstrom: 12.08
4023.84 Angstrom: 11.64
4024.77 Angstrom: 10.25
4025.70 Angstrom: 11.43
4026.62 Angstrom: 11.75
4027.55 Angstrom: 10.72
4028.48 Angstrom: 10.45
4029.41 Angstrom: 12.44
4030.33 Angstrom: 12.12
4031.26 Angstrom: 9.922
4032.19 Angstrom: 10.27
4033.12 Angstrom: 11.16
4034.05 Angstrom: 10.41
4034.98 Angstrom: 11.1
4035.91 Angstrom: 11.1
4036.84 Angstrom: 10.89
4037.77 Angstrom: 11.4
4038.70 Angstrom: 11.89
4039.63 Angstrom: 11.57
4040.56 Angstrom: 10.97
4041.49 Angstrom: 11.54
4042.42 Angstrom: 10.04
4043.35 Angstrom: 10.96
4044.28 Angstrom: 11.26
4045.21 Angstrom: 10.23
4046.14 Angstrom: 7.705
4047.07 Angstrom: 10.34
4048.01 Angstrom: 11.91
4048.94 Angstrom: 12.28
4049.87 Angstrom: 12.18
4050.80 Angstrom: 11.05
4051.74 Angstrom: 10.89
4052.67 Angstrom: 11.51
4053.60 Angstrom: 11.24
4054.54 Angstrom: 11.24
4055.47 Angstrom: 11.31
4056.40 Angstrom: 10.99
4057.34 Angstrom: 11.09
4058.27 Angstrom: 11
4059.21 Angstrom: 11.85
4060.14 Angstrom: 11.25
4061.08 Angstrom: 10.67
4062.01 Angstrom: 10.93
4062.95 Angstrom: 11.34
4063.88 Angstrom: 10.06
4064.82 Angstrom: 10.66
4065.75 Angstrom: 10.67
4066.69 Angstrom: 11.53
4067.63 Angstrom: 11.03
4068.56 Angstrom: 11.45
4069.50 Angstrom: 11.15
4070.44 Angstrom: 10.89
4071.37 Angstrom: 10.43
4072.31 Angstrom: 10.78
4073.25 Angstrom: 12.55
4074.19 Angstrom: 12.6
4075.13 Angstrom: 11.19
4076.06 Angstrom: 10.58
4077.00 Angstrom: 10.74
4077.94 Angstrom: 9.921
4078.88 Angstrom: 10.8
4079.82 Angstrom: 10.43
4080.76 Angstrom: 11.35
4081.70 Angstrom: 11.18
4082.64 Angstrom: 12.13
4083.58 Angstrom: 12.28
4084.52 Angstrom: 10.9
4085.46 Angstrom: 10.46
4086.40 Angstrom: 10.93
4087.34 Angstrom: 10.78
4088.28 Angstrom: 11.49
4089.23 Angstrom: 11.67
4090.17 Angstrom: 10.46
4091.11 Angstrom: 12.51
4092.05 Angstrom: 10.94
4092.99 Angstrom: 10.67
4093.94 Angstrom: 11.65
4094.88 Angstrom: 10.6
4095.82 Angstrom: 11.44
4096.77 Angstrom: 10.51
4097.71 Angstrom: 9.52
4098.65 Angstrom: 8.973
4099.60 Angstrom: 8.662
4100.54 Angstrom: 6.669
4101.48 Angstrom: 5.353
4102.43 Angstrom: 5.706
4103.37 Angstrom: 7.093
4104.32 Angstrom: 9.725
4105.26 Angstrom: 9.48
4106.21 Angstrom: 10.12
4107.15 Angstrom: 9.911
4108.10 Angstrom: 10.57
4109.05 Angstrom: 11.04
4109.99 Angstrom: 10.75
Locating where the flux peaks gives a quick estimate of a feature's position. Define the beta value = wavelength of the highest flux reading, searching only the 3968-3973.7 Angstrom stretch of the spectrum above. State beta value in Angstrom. 3973.21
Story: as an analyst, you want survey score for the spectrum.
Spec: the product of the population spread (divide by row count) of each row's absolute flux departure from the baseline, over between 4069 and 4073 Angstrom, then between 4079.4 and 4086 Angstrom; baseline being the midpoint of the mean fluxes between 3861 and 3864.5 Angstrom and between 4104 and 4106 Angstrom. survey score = 0.18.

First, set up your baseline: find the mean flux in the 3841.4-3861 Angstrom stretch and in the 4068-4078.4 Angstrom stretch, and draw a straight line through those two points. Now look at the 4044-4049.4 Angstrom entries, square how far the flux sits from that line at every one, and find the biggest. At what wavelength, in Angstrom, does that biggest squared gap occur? 4046.14 Angstrom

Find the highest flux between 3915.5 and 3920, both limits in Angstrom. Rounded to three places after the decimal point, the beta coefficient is 10.850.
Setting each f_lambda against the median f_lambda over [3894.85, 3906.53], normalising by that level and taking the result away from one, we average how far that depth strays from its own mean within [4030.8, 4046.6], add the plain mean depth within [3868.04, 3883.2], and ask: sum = 0.10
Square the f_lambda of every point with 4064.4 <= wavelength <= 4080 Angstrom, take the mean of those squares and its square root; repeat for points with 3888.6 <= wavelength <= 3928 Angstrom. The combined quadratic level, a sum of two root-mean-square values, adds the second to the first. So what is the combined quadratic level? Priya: 21.1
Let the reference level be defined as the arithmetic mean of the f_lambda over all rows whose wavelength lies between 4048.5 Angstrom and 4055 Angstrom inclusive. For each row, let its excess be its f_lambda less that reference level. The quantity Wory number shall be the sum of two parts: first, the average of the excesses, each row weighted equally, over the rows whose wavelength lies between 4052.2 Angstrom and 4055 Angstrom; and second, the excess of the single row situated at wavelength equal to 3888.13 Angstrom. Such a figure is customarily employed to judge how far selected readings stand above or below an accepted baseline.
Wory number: -6.2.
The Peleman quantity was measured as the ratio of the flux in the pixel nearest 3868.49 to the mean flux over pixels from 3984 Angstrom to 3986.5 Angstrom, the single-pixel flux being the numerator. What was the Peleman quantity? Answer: 0.99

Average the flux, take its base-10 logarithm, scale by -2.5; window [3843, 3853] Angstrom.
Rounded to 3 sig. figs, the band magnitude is -2.57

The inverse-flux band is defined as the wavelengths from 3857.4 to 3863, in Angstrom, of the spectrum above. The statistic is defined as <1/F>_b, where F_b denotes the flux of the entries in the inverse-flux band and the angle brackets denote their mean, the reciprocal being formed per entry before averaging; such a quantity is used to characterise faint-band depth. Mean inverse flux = 0.095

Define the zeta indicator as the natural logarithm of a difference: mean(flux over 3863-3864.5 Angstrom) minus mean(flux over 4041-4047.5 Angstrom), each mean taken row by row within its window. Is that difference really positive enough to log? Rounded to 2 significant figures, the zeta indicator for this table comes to -2.7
